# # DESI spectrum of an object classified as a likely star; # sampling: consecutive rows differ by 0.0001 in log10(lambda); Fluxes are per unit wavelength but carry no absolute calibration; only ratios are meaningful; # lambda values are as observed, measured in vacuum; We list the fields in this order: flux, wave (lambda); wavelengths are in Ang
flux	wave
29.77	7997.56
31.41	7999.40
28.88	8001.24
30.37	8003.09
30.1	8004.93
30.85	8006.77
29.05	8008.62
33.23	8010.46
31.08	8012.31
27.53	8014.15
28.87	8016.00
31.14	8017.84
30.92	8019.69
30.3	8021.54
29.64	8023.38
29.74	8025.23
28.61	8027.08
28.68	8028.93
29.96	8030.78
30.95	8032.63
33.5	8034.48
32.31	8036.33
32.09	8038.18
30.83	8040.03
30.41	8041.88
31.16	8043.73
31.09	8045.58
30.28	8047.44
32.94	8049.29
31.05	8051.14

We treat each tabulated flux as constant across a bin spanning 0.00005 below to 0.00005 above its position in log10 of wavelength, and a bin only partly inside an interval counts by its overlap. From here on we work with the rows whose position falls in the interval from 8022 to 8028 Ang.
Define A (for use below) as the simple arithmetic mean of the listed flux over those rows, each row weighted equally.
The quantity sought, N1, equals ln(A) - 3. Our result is 0.38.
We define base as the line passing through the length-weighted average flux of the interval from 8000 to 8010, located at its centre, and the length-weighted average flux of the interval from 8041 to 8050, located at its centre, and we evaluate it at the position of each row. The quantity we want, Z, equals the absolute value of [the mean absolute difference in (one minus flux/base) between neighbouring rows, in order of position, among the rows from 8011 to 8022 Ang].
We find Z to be 0.053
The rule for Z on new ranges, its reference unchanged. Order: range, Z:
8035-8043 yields 0.022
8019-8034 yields 0.022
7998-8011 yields 0.061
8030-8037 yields 0.051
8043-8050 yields 0.038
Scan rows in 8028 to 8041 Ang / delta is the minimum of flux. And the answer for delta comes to 28.68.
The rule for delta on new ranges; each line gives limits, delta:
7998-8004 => 28.88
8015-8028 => 28.61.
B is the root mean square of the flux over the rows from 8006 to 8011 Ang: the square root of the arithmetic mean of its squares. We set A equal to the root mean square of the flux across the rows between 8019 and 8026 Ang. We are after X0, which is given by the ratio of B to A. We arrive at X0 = 1.03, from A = 30.2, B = 31.1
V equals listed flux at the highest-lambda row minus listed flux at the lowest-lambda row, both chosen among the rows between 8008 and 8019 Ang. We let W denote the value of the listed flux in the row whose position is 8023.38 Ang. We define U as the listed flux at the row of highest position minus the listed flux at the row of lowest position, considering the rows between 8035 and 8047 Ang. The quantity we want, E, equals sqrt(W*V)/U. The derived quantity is -6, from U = -1.2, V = 2.09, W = 29.64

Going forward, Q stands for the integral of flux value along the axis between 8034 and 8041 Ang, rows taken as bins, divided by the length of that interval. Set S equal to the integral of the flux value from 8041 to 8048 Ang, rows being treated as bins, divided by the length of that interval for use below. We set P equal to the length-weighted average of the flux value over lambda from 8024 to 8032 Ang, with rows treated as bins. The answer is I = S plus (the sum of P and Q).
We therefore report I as 92.1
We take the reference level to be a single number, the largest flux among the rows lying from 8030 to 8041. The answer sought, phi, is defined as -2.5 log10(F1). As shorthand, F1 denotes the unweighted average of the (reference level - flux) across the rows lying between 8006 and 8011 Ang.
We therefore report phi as -0.98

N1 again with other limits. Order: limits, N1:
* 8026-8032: 0.37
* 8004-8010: 0.40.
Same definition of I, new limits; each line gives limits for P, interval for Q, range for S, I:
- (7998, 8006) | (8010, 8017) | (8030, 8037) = 91.9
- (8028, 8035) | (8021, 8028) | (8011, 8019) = 90.0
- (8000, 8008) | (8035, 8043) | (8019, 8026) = 91.7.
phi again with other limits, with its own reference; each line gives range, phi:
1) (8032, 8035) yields -0.26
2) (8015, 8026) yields -1.33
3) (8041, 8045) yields -1.08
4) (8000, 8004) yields -1.47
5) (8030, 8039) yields -0.60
